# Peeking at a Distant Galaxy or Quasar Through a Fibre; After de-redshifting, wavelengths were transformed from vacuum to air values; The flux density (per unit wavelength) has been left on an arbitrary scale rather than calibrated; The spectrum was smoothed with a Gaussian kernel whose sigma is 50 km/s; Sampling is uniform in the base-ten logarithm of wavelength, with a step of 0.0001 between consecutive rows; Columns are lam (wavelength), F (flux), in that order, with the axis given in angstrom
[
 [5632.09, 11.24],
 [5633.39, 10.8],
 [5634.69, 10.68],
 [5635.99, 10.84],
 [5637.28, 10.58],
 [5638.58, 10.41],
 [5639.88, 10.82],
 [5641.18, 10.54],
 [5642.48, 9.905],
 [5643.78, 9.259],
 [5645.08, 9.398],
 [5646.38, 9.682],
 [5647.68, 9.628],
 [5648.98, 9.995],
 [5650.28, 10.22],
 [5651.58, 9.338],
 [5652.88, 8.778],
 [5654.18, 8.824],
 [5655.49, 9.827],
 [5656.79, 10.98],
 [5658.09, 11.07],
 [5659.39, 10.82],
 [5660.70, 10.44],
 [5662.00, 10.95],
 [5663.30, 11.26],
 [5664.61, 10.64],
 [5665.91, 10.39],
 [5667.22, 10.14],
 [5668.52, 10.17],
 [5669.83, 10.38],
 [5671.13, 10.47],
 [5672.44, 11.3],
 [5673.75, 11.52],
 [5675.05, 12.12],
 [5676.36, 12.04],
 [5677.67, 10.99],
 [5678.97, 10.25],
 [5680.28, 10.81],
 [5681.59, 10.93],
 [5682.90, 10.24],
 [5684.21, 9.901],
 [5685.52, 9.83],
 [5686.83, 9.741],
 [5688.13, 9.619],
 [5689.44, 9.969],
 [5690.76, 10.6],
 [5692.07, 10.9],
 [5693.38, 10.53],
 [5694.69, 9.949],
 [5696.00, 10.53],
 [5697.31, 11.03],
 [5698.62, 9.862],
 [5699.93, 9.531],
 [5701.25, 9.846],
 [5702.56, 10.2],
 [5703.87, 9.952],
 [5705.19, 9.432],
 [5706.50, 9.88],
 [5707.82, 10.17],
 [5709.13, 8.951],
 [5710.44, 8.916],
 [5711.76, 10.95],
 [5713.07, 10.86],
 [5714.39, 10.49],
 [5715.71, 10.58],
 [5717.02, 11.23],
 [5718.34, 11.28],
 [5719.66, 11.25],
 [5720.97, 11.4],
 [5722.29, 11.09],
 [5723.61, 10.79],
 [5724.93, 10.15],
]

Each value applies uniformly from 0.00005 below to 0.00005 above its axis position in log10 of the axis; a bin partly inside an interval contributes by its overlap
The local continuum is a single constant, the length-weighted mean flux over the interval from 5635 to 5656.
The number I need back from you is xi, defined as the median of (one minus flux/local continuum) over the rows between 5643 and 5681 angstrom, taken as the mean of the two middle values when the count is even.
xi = -0.051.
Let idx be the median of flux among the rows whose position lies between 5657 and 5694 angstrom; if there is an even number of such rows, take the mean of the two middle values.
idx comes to 10.6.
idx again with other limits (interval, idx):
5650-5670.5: 10.4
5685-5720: 10.2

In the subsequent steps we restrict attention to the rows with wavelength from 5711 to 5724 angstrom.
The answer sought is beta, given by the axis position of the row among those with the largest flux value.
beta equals 5720.97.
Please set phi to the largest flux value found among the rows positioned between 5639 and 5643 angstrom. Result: 10.82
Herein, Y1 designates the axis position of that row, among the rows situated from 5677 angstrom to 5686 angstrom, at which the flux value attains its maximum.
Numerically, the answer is 5677.67 angstrom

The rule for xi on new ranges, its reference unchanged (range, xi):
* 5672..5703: -0.051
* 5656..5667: -0.101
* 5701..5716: -0.017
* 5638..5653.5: 0.010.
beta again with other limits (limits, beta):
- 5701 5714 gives 5711.76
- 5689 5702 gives 5697.31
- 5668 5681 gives 5675.05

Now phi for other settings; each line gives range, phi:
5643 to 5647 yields 9.682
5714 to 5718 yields 11.23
